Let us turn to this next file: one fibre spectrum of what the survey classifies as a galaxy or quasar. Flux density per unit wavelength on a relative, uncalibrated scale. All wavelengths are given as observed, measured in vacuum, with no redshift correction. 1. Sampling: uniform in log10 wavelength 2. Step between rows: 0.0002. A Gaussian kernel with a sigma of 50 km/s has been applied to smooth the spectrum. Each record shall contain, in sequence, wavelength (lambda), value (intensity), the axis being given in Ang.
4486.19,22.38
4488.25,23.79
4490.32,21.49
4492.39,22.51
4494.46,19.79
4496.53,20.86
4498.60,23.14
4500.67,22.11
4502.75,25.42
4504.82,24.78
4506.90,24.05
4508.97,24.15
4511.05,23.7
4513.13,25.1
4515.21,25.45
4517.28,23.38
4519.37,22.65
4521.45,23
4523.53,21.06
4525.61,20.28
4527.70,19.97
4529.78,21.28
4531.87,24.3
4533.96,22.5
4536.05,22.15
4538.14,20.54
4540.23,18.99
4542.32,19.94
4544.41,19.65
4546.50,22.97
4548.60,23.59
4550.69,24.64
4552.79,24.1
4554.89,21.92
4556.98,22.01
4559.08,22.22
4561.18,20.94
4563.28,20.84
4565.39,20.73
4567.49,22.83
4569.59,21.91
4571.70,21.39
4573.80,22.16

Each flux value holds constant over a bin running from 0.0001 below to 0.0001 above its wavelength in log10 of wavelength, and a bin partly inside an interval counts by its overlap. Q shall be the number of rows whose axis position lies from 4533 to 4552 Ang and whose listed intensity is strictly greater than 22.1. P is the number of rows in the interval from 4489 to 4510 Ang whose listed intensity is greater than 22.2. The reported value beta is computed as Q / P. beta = 0.8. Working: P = 6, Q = 5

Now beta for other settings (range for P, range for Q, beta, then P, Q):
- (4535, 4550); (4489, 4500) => 1.0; 2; 2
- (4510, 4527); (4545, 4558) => 0.7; 6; 4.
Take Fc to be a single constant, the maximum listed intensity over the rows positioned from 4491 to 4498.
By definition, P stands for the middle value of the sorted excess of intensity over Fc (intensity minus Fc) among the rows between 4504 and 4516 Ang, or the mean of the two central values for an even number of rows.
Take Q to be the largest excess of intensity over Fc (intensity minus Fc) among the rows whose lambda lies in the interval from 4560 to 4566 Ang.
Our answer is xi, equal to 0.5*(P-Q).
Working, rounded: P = 2.0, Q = -1.6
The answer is 1.8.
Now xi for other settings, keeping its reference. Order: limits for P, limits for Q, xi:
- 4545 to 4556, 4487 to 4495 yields -0.1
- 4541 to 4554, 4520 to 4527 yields 0.1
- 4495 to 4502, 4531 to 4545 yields -1.1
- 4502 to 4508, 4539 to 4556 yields 0.1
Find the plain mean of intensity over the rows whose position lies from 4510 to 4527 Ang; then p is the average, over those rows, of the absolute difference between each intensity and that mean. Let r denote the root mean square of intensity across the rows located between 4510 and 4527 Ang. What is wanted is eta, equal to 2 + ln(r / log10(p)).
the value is 7.2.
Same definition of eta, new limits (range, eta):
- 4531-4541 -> 6.7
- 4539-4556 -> 6.4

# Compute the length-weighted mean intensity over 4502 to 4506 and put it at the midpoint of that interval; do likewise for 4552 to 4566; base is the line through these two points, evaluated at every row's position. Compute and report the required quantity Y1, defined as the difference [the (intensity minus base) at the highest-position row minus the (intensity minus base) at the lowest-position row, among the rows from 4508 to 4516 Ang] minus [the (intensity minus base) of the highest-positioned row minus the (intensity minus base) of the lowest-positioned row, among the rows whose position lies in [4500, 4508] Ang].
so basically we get -1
